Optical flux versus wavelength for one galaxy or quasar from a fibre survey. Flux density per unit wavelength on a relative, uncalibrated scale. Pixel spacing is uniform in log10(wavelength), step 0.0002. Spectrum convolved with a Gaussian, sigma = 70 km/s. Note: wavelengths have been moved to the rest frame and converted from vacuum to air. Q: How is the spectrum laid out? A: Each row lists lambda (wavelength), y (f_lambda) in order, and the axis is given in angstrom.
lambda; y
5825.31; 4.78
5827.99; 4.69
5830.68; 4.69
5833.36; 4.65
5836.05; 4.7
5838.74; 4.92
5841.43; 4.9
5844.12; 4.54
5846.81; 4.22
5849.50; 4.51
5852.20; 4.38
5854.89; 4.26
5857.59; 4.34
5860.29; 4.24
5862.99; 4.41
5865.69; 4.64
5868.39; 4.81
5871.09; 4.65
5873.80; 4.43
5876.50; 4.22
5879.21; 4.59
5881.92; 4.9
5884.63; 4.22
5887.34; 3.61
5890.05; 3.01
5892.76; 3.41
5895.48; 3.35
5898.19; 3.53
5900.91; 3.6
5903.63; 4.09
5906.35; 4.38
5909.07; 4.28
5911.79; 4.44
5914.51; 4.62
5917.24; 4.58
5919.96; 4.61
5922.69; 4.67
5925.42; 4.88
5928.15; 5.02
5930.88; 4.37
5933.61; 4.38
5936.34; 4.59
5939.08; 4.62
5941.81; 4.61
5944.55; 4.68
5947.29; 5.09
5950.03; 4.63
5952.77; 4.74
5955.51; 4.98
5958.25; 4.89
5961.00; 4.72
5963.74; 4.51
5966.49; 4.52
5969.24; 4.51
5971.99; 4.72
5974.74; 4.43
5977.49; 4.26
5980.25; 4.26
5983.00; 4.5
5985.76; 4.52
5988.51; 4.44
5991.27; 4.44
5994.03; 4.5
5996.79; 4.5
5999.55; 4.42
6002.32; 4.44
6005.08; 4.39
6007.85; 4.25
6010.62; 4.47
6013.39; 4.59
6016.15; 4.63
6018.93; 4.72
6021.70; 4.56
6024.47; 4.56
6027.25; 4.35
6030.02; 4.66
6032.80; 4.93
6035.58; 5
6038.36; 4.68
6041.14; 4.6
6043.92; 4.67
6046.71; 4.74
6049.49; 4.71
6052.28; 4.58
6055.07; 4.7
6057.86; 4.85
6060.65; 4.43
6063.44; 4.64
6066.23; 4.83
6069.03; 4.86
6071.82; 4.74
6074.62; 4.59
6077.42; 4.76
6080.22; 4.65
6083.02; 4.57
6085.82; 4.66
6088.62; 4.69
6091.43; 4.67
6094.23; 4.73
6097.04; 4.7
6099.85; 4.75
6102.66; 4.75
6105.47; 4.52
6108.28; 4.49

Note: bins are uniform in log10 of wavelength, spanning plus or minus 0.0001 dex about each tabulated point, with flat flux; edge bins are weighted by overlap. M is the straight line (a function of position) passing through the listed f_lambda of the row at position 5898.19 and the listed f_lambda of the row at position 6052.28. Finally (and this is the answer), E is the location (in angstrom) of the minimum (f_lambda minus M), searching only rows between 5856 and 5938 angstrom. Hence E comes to 5890.05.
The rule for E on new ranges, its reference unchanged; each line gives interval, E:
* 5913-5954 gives 5933.61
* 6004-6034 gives 6027.25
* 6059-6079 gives 6060.65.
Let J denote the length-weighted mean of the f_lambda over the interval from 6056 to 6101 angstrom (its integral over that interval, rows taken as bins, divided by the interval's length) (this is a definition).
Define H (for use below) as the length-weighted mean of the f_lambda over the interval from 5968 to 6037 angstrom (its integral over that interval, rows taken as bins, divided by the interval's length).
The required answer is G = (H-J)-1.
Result -1.2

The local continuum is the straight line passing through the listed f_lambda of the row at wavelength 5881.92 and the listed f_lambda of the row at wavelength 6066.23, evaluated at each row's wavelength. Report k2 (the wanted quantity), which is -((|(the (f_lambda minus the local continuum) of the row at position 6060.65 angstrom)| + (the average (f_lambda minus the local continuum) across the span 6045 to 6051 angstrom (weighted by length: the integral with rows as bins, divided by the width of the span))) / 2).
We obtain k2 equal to -0.14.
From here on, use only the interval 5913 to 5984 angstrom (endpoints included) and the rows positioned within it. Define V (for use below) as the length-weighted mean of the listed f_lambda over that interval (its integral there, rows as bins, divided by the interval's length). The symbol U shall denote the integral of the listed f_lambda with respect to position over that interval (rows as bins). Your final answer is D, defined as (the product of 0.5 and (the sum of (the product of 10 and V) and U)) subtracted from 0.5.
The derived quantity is -187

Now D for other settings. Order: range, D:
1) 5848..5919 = -170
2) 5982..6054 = -187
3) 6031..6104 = -195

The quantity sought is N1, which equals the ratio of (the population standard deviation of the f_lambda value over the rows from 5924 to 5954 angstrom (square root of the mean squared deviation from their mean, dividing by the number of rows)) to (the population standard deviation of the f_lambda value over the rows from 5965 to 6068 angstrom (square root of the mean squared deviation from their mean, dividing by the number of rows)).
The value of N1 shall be 1.26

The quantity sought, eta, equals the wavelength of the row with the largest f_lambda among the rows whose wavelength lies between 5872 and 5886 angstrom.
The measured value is 5881.92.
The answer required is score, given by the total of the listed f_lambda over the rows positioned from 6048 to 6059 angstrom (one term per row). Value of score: 18.8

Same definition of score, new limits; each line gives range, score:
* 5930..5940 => 18.0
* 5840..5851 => 18.2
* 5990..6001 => 17.9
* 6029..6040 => 19.3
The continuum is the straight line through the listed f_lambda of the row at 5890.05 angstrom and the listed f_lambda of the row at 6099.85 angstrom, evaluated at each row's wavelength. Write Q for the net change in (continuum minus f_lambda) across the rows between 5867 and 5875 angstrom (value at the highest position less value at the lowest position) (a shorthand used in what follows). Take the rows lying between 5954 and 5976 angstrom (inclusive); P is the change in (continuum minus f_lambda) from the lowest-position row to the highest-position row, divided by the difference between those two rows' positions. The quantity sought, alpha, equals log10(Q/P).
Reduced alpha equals 1.1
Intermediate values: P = 0.037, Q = 0.42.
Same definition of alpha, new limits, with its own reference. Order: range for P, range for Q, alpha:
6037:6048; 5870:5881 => 2.1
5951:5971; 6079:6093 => 0.5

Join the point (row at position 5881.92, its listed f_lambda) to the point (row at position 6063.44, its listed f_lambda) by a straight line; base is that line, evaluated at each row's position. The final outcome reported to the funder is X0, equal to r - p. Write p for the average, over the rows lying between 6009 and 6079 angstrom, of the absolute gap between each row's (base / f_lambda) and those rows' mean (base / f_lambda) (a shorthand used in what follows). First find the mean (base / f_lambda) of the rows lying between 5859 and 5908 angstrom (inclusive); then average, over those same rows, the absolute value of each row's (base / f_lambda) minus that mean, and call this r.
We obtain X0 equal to 0.12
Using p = 0.027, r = 0.148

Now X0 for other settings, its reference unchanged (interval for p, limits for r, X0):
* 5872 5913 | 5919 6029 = -0.12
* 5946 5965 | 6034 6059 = -0.01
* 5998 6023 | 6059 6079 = 0.00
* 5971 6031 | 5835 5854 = 0.02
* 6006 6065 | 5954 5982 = 0.01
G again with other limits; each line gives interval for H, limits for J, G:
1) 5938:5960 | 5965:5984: -0.7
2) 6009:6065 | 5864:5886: -0.9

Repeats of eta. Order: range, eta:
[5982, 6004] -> 5985.76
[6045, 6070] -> 6069.03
